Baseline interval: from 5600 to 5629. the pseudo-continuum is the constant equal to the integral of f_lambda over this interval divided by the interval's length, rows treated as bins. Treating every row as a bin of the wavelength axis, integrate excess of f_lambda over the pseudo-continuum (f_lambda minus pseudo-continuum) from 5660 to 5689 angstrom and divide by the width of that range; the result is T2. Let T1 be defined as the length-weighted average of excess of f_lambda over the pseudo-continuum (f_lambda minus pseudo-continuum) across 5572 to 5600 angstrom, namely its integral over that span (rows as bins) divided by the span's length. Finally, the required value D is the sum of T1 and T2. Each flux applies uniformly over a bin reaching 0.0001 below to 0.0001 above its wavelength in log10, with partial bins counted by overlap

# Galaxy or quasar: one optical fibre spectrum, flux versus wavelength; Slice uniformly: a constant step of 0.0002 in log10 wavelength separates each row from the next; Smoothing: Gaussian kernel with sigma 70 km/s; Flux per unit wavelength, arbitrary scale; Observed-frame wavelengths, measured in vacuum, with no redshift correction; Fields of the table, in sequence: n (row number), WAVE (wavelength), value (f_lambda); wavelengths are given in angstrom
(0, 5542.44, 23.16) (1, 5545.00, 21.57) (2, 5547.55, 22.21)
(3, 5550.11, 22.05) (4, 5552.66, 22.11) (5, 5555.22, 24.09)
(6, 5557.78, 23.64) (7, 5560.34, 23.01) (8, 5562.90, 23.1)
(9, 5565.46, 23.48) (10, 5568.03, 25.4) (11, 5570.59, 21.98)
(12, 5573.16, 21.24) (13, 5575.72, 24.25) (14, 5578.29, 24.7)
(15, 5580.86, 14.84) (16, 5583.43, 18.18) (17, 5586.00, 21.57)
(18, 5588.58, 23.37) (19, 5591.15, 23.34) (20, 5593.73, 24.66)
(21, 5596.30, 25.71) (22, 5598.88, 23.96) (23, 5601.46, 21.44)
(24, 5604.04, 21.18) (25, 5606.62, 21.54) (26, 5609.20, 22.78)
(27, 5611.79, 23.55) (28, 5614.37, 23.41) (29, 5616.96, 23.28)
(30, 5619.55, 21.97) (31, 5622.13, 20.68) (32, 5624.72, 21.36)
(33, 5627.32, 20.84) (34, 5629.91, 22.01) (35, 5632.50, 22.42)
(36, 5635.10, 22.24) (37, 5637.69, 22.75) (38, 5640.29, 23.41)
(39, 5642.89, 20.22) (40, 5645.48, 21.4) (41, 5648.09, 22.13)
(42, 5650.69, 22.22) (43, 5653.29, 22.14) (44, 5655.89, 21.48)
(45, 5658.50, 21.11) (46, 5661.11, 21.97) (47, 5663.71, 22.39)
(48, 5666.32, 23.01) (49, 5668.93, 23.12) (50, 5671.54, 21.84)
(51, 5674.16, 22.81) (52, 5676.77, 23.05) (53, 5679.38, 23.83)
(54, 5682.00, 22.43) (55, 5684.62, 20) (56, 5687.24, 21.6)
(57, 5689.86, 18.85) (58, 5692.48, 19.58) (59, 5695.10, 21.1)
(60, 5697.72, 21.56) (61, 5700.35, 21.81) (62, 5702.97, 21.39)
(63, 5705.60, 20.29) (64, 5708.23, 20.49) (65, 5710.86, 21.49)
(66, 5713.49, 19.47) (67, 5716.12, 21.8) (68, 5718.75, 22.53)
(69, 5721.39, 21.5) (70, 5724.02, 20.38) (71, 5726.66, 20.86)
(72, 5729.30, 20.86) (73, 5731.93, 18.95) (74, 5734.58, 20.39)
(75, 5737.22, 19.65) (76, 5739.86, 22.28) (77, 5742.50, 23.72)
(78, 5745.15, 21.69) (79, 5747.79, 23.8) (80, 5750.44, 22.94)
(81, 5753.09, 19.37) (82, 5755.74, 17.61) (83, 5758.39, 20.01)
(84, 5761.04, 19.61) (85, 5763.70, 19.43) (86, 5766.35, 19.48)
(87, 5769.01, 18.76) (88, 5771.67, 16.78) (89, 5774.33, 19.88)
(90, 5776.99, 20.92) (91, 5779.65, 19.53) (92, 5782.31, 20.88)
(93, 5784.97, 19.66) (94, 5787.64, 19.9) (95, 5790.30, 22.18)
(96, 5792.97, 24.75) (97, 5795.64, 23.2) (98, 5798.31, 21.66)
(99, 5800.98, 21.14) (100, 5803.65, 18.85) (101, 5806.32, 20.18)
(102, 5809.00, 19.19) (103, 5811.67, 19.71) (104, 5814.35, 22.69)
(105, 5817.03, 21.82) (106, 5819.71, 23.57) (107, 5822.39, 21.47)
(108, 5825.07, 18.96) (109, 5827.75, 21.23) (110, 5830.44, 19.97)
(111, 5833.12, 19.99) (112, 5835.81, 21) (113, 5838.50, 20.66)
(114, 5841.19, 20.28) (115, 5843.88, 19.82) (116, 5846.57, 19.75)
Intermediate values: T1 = 0.3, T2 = 0.30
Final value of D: 0.6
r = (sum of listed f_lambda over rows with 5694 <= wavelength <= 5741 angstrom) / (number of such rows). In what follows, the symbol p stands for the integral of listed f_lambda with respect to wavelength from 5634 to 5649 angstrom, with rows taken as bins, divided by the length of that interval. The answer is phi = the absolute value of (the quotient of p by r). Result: 1.05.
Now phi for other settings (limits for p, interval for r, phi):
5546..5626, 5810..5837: 1.07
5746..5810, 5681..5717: 0.98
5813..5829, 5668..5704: 1.00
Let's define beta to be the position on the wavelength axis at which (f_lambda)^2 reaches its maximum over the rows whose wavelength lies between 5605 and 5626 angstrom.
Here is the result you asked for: 5611.79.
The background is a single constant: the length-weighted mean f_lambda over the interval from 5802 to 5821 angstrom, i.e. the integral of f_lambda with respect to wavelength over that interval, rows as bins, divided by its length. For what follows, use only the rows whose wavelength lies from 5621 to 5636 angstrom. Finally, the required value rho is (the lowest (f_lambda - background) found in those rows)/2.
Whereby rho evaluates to -0.1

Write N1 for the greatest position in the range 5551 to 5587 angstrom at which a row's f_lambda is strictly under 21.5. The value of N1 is 5583.43 angstrom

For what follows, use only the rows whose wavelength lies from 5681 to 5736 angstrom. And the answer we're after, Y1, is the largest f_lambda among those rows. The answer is 22.53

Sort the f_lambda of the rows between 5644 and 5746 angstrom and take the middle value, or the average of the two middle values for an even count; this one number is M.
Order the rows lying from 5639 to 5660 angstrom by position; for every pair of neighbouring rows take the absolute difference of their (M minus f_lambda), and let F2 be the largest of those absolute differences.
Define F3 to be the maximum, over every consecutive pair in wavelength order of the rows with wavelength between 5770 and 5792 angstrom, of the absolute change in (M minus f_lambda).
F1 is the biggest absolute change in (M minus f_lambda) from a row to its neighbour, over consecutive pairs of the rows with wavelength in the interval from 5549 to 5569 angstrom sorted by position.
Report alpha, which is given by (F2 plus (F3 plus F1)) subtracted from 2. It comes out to -6.3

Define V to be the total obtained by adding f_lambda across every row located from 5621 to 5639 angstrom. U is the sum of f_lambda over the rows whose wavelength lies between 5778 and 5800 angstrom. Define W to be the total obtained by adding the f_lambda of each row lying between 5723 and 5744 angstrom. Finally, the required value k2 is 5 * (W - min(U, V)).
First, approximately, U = 172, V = 152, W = 167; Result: 74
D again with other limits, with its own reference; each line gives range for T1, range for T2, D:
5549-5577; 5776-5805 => 0.3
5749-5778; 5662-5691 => -2.4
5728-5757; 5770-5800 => -2.2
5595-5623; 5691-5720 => -0.3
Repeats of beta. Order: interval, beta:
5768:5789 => 5776.99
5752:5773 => 5758.39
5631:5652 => 5640.29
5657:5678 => 5668.93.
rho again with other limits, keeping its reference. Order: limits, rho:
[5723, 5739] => -1.0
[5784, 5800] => -0.6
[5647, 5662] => 0.1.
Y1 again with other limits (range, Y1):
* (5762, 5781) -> 20.92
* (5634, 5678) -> 23.41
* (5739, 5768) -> 23.8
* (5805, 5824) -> 23.57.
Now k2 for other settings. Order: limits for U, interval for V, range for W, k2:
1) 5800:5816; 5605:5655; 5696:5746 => 1397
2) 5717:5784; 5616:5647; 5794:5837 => 360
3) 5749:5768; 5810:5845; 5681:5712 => 561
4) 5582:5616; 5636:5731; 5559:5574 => -782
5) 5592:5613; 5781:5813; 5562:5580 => -103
